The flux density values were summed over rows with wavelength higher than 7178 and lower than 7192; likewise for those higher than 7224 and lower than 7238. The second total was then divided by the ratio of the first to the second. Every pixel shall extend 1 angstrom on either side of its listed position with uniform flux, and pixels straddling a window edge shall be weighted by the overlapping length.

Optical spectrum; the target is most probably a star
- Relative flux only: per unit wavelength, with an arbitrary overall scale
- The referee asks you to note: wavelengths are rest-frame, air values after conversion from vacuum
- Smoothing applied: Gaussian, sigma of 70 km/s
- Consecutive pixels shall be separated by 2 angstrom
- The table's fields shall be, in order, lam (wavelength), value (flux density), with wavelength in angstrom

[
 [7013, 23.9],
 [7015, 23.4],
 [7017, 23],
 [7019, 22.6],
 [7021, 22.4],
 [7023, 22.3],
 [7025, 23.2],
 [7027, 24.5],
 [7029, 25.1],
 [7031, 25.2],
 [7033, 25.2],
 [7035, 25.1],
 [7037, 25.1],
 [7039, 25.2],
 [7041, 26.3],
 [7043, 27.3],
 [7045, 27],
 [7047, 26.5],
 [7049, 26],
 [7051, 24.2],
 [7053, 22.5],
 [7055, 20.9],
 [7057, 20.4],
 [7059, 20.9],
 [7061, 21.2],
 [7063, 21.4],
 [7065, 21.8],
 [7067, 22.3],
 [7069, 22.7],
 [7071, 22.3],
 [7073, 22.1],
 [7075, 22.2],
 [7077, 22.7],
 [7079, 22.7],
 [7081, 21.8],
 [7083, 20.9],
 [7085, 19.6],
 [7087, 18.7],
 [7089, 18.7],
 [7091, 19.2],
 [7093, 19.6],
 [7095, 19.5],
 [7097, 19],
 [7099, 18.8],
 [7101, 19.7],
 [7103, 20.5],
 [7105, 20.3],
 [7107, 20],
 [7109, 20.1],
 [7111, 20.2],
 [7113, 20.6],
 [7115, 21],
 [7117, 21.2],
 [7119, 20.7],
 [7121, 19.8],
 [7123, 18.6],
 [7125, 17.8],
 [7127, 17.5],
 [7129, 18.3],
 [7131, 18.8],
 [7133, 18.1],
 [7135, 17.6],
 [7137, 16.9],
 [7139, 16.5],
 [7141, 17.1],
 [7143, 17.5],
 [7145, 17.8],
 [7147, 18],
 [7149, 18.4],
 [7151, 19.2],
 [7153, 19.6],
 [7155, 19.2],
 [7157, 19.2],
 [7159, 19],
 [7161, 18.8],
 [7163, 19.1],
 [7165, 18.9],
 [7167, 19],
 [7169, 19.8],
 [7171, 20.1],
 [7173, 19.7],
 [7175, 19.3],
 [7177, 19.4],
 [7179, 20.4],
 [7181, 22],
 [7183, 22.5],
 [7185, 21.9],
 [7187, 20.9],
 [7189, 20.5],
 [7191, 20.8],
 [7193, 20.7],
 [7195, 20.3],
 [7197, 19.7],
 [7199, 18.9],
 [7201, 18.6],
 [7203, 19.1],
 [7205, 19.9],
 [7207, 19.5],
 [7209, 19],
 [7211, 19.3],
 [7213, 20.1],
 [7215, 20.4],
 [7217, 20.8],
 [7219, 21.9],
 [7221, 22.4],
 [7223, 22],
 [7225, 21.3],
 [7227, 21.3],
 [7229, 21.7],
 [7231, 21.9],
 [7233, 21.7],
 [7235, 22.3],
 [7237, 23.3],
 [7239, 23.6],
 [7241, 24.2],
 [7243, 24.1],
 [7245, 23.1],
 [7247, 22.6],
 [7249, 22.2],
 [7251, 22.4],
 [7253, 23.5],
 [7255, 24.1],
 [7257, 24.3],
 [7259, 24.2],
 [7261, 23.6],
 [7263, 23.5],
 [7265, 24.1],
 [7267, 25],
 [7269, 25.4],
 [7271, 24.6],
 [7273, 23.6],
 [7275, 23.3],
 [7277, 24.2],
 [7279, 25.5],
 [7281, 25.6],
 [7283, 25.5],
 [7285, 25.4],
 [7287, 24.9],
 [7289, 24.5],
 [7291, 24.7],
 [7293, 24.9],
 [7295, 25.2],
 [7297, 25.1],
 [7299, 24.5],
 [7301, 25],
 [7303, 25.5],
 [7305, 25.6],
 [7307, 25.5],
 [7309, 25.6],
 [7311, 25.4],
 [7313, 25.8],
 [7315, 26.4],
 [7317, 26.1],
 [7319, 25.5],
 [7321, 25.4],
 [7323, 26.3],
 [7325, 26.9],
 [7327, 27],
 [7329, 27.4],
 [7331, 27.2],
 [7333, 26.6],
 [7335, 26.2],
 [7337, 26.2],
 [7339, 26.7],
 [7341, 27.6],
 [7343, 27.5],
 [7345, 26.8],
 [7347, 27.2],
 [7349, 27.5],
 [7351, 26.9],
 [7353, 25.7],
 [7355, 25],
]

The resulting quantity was 158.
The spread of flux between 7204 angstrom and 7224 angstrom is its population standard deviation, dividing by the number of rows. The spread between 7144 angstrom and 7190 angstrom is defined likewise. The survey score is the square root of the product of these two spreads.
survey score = 1.17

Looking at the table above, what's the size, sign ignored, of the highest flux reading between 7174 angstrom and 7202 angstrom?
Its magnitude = 22.5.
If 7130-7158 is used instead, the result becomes 19.6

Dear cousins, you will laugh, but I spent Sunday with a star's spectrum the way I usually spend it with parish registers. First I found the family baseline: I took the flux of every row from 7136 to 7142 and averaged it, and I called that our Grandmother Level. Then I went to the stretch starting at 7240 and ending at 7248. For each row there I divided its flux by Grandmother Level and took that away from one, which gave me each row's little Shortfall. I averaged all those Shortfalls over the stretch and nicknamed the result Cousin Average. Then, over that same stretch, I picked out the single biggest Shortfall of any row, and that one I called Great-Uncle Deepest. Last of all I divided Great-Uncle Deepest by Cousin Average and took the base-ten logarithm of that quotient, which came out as -0.063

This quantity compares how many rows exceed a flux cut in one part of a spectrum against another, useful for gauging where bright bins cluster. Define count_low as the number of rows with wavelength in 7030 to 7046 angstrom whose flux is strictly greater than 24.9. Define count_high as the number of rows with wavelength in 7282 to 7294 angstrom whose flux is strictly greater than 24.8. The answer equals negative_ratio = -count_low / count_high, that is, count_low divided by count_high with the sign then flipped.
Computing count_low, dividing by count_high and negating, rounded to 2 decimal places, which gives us -2.00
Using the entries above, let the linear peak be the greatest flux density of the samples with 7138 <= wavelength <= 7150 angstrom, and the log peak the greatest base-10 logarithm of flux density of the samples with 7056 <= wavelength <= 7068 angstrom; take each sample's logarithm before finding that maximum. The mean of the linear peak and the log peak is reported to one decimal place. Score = 9.9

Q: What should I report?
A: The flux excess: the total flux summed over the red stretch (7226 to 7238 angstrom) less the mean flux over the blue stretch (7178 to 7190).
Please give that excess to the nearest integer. 111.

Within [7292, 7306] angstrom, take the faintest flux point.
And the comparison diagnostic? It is 24.5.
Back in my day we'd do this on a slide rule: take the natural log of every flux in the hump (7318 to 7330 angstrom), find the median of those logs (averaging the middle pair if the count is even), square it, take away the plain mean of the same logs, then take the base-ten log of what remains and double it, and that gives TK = 1.75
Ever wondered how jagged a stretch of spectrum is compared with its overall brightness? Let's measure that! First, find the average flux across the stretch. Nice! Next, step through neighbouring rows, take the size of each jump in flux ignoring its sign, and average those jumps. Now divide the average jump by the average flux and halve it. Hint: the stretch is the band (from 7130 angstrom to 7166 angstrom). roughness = 0.0108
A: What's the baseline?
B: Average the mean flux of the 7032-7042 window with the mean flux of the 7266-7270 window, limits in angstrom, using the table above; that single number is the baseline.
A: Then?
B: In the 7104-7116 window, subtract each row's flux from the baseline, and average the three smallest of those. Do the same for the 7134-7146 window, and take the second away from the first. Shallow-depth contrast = -3.0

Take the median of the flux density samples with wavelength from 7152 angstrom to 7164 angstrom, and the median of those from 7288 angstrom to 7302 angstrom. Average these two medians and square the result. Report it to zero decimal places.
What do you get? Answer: 485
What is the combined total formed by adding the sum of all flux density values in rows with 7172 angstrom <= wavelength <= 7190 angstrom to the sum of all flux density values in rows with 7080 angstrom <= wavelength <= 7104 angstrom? 423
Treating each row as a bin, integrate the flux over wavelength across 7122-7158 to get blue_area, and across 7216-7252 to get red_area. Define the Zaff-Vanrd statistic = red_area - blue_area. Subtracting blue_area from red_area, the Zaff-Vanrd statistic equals 153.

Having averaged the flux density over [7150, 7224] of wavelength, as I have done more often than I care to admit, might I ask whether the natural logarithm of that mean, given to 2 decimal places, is 3.00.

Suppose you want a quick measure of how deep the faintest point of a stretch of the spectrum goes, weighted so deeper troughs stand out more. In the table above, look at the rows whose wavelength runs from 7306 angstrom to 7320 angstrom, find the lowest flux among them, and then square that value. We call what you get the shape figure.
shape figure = 645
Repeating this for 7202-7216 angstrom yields 361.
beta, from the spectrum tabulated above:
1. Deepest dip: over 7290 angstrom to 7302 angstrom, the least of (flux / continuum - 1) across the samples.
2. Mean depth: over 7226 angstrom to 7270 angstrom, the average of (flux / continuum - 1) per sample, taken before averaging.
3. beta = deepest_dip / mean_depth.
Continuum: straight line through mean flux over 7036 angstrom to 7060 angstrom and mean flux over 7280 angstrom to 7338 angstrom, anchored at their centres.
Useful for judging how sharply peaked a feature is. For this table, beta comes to 0.54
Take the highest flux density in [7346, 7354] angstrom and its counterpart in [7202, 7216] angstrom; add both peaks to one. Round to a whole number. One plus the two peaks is 49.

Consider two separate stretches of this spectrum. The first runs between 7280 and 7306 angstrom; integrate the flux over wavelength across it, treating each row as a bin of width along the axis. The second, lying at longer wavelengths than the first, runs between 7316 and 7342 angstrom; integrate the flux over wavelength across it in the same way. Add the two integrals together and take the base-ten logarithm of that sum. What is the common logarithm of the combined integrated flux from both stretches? 3.13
